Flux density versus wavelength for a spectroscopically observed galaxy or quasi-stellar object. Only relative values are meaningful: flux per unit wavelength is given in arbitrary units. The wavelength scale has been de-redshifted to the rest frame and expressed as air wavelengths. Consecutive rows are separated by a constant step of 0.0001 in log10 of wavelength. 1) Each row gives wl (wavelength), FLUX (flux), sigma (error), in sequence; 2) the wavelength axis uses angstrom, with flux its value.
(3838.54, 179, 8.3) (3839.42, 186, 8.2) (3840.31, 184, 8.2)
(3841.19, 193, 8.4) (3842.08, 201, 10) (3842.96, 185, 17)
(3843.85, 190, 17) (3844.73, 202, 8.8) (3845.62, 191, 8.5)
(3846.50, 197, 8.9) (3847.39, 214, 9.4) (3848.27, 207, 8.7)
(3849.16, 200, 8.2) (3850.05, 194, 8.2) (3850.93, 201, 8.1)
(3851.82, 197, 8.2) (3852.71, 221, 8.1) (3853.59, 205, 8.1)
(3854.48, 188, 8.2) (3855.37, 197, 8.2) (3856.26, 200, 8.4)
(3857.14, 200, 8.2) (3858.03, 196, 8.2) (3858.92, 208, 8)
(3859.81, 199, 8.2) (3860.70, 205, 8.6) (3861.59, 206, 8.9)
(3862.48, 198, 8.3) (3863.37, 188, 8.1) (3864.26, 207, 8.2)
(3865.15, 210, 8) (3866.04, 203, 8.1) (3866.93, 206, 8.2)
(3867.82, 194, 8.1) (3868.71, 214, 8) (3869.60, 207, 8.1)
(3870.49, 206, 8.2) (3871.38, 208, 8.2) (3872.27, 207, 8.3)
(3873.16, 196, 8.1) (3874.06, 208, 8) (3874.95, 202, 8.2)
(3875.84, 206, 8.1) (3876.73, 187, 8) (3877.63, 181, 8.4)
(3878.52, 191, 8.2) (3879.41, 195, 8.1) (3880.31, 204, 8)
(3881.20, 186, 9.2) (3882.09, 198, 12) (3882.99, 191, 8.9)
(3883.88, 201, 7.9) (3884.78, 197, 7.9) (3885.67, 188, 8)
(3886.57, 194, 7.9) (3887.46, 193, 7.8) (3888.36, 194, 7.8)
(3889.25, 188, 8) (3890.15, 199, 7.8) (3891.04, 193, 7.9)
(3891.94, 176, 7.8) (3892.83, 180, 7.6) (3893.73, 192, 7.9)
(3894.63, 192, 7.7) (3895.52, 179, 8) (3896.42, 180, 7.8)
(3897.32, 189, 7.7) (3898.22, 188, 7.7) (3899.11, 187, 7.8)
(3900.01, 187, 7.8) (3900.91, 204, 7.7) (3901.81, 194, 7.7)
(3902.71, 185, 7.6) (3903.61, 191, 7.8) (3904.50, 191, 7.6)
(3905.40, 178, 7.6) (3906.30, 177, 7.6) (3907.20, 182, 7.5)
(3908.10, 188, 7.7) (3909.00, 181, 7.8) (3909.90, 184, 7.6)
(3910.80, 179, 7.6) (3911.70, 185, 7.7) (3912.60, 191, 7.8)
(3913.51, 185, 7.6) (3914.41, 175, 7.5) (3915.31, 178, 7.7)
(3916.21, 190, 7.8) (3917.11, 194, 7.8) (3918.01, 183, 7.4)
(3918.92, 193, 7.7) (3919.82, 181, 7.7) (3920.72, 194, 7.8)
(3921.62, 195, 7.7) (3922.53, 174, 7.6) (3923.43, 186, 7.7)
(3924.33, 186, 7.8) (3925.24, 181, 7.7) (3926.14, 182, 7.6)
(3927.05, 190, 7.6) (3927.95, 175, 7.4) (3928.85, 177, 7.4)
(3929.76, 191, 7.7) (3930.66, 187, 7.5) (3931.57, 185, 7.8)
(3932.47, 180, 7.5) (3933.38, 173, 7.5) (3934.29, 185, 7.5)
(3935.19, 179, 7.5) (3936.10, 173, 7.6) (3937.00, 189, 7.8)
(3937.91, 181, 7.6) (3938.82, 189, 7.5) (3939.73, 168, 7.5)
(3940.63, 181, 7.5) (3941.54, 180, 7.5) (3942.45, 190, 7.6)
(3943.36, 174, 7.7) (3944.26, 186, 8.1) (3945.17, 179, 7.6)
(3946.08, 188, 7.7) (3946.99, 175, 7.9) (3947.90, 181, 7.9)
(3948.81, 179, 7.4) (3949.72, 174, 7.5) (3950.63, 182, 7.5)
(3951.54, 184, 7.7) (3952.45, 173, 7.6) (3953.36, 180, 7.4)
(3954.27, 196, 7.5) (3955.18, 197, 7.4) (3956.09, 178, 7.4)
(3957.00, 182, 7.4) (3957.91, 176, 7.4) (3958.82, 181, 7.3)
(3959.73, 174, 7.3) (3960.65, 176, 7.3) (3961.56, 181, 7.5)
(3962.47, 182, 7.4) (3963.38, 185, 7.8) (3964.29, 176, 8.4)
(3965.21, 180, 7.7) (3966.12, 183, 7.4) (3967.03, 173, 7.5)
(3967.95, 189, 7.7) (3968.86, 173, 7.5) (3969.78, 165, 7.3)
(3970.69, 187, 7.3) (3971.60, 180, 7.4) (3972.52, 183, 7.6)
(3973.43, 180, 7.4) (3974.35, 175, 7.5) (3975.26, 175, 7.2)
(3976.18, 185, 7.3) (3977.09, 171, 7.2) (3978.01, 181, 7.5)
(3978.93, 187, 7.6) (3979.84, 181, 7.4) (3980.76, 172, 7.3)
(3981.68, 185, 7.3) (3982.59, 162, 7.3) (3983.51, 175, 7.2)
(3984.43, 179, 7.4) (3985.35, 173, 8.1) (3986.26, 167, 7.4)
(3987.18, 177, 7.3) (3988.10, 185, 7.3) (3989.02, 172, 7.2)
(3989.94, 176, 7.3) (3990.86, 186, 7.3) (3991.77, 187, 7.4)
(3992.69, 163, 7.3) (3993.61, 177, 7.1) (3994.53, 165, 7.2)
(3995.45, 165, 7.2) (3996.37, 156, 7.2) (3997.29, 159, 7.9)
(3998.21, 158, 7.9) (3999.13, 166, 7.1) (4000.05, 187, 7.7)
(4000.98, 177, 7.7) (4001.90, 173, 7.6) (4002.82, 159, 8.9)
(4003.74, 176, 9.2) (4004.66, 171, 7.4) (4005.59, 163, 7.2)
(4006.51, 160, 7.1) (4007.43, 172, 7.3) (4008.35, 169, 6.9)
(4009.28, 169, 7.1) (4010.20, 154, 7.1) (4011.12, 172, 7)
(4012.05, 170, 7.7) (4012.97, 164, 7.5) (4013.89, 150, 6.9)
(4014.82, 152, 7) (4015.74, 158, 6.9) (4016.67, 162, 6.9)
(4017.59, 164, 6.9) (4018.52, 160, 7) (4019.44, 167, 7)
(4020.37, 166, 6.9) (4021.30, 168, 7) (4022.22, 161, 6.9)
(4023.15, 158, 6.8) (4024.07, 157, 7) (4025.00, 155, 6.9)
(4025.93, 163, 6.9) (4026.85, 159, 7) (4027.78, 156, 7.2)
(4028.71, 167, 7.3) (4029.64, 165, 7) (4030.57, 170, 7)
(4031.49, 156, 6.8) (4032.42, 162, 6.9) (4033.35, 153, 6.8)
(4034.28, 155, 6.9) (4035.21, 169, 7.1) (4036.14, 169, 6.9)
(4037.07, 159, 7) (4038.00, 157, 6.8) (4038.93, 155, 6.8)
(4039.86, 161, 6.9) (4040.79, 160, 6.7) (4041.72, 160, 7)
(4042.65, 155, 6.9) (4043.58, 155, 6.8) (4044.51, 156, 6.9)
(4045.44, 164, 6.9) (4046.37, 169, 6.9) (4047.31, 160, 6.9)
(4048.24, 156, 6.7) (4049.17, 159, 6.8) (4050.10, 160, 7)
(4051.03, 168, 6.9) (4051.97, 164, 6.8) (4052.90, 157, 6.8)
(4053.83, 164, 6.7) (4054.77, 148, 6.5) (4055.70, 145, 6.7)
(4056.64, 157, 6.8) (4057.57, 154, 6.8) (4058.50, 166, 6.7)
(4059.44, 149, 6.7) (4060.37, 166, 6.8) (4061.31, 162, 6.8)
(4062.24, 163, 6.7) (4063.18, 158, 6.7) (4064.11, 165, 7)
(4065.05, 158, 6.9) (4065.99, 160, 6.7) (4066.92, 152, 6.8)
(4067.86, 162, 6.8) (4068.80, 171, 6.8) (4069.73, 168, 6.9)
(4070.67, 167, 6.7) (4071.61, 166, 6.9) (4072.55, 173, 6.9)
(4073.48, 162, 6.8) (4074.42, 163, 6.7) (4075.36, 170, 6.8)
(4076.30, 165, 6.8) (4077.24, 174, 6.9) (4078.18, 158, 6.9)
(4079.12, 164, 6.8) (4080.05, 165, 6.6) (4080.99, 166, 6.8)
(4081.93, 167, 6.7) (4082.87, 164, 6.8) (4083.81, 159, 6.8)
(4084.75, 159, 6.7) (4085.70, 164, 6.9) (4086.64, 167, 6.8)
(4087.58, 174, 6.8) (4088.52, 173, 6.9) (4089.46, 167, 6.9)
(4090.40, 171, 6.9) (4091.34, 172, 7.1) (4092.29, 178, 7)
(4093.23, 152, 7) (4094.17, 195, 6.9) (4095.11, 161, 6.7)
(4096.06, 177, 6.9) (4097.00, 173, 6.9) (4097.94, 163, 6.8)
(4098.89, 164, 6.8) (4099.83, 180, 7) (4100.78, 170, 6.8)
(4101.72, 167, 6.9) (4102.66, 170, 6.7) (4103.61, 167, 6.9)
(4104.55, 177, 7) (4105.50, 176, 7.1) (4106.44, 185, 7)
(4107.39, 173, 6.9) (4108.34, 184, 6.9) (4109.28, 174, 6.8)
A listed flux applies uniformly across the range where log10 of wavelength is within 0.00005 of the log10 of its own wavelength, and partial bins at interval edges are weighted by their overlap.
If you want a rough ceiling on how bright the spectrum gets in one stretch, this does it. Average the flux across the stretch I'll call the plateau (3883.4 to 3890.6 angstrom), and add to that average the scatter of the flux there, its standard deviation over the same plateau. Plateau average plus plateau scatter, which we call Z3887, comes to 199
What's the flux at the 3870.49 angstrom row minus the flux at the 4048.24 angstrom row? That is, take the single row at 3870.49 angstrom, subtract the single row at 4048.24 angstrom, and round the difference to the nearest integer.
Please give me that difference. 50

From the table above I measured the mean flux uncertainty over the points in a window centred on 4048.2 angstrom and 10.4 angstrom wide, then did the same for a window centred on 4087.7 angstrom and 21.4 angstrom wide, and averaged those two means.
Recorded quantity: 6.9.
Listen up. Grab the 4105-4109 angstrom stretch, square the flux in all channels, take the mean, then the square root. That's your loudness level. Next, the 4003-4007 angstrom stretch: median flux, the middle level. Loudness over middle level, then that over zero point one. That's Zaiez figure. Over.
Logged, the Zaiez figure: 10.8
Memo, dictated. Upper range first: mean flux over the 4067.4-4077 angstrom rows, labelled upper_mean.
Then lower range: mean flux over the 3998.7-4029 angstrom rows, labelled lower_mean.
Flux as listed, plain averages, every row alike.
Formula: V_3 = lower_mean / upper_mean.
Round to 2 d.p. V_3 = 0.99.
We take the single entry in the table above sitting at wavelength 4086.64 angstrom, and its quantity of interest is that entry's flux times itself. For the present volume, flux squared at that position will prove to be 27889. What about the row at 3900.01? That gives 34969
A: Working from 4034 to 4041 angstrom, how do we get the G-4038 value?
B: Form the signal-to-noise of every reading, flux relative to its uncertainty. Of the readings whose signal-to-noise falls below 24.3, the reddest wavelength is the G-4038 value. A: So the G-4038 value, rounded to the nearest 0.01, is 4040.79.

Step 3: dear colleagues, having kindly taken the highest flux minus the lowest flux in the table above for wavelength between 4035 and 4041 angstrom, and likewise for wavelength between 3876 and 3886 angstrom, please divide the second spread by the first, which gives 1.64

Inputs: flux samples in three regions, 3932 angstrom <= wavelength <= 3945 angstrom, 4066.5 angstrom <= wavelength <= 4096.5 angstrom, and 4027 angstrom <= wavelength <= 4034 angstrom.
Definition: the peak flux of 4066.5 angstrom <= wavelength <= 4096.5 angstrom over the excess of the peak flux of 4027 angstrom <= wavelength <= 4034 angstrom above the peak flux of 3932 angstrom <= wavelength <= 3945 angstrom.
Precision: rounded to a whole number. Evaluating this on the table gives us -10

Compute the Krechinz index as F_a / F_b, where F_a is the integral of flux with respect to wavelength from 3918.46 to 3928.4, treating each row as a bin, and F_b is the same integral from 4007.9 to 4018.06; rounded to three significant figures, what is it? 1.12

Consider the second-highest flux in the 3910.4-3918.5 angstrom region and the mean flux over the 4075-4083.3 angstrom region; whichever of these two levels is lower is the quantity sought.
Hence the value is 165.9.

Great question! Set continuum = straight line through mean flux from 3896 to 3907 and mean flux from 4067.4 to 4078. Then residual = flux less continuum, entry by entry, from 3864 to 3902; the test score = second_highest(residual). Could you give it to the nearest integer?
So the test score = 18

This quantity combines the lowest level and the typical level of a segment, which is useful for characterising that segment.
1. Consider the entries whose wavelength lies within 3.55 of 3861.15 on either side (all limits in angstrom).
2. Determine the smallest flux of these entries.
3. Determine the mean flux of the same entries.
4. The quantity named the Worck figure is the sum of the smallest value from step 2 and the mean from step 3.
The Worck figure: 389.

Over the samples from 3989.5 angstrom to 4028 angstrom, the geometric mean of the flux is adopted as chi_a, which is 165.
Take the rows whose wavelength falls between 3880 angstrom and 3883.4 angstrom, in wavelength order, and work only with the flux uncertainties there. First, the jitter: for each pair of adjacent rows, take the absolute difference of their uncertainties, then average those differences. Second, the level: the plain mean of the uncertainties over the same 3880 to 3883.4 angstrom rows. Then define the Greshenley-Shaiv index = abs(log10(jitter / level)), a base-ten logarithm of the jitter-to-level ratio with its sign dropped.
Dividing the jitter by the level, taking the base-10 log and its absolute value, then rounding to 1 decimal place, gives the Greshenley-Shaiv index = 0.6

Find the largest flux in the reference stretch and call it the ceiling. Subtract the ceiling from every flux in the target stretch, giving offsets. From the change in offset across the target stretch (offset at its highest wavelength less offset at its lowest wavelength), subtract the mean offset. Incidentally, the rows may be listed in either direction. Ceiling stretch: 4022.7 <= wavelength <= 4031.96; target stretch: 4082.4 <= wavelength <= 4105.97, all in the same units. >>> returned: 12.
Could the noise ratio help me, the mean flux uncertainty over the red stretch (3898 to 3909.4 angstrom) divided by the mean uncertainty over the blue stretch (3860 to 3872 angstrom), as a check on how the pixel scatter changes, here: 0.93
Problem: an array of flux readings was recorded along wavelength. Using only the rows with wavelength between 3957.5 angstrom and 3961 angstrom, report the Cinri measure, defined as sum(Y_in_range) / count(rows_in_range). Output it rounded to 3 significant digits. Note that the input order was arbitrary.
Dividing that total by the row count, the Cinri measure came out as 177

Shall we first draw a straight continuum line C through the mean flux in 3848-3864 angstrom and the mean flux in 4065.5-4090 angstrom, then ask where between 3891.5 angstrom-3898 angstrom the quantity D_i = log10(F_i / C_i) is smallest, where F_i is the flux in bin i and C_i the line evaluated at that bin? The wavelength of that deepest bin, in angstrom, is 3891.94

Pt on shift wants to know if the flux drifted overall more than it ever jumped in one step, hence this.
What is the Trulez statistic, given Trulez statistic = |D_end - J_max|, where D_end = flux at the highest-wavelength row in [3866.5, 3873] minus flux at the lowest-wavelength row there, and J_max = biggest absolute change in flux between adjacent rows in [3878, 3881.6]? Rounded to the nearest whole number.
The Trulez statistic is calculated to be 17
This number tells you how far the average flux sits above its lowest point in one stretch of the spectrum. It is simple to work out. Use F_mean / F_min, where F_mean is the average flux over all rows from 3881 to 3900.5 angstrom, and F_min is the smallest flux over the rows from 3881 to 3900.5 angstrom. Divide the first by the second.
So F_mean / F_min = 1.08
